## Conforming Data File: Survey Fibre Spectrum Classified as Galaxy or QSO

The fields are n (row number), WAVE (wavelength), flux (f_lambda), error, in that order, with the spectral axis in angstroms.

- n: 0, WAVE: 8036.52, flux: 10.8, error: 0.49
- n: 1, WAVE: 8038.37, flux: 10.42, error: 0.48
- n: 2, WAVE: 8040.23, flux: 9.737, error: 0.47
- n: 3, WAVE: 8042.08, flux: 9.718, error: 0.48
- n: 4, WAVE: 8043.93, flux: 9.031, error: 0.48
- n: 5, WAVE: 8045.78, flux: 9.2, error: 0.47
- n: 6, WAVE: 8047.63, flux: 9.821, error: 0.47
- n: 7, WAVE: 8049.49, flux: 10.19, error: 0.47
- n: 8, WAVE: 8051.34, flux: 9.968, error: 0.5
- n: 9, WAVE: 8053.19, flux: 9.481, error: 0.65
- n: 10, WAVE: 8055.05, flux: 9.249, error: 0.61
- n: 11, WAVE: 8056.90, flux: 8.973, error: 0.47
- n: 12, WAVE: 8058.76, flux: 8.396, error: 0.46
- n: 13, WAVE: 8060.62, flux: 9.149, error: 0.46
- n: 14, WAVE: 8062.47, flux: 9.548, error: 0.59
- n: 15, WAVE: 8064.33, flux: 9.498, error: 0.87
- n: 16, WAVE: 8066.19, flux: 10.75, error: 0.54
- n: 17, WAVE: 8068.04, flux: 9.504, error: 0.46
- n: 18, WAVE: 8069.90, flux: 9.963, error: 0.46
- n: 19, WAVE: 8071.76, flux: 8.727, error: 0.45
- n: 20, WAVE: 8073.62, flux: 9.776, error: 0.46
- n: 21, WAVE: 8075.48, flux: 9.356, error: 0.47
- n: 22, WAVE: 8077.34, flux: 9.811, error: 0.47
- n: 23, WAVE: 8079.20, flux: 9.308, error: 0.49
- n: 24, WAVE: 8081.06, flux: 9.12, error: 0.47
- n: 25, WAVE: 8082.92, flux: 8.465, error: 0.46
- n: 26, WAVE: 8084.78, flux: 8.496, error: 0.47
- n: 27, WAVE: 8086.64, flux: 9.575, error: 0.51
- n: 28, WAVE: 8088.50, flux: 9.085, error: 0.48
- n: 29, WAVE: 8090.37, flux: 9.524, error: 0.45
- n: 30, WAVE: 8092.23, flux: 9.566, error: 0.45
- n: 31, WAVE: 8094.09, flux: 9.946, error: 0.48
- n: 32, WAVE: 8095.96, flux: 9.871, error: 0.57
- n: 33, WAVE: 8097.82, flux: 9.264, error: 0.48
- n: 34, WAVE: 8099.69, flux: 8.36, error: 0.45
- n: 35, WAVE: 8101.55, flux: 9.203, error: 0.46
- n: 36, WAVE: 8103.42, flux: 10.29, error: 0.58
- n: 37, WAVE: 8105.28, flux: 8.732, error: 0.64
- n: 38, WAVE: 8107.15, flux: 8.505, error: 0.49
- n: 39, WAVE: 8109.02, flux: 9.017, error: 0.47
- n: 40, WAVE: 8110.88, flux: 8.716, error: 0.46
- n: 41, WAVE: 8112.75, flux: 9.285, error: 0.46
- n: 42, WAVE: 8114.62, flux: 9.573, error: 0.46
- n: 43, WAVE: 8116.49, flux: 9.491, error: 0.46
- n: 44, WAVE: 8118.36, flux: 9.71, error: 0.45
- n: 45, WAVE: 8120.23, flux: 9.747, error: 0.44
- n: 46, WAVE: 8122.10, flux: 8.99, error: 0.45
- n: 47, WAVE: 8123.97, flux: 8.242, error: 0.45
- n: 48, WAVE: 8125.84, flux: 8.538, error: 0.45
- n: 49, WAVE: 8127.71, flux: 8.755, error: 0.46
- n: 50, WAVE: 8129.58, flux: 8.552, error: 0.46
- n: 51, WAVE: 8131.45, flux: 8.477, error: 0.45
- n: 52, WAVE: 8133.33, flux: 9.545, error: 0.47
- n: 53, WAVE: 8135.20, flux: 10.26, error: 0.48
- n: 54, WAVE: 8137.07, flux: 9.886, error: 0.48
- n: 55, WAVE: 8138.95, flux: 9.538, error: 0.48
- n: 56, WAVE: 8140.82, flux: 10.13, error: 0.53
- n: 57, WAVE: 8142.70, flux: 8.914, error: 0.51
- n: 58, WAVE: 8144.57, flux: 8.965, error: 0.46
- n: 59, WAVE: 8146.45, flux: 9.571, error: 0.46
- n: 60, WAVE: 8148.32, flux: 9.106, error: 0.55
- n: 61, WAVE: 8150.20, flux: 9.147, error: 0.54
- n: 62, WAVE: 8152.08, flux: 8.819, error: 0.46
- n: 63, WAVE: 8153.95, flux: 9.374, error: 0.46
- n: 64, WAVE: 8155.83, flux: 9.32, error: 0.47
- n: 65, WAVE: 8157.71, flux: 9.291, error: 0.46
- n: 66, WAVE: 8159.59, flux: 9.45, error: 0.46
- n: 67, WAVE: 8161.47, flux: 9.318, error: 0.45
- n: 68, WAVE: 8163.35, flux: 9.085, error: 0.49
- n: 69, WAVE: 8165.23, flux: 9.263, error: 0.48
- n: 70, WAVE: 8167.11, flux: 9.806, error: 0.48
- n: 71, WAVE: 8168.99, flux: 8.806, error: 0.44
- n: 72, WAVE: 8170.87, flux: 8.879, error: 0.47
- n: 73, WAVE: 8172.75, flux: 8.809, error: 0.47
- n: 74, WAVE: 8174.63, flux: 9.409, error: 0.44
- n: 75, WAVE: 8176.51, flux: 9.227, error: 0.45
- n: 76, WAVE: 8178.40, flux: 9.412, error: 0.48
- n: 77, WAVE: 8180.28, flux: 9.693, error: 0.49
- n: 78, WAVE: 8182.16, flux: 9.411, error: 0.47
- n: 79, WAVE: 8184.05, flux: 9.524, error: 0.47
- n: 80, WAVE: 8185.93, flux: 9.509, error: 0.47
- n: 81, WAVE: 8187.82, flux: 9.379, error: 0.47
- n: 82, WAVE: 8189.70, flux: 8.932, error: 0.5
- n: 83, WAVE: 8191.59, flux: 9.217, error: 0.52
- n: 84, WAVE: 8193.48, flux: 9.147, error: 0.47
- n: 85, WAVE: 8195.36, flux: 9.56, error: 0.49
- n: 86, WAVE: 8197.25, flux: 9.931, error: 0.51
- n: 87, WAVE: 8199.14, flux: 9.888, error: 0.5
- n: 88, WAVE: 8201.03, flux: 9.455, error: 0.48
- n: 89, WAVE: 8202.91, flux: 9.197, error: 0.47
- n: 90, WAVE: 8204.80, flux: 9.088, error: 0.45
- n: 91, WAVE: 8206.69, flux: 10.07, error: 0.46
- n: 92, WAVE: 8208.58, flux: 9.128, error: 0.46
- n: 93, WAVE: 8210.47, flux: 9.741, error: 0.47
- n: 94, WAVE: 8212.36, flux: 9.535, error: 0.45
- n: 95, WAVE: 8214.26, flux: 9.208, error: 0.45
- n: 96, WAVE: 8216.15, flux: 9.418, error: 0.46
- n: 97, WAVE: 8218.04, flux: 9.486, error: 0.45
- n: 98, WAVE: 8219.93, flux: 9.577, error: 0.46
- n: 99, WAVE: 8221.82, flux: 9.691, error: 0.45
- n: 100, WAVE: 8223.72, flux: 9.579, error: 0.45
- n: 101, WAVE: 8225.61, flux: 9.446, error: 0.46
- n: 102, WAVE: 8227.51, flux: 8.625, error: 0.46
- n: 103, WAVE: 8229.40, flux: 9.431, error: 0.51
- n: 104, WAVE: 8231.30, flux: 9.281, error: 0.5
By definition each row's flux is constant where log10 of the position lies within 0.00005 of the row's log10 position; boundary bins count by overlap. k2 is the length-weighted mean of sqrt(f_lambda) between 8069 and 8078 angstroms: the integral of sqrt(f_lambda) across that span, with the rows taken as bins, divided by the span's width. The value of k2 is 3.083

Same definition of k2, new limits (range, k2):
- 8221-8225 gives 3.099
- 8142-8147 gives 3.021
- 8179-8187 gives 3.087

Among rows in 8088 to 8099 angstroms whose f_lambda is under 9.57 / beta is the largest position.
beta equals 8097.82 angstroms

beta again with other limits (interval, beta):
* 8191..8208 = 8204.80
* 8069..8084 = 8082.92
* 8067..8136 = 8133.33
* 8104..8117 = 8116.49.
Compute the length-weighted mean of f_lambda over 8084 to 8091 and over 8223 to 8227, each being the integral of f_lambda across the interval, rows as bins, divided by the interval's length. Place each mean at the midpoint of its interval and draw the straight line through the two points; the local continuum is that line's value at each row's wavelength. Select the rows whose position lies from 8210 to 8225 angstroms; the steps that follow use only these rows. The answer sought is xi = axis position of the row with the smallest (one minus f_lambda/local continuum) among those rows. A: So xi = 8210.47 angstroms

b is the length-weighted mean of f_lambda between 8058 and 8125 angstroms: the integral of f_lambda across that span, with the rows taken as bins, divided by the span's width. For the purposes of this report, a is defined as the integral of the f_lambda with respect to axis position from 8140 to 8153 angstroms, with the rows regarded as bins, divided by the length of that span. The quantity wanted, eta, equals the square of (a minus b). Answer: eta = 0.0048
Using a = 9.22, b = 9.29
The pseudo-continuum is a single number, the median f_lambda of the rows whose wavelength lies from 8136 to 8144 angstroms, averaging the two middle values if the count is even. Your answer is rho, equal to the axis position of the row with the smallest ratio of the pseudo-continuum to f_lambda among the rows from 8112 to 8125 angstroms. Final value 8120.23 angstroms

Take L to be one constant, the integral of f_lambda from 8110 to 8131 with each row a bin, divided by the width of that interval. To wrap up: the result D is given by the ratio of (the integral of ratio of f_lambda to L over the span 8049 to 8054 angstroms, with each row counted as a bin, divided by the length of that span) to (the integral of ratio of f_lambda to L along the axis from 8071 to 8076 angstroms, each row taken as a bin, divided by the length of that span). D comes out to 1.06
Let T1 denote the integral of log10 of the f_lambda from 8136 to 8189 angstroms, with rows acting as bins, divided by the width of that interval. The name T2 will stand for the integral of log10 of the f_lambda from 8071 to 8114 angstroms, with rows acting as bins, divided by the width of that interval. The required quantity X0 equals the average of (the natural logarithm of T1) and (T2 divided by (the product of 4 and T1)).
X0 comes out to 0.1088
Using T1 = 0.969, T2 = 0.964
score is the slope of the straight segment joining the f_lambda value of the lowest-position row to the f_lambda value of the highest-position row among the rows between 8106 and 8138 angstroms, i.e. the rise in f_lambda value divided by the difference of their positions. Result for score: 0.046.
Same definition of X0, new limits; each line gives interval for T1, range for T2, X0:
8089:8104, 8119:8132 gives 0.1084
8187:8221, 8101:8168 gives 0.1111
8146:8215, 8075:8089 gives 0.1087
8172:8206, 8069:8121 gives 0.1104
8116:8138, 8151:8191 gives 0.1062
